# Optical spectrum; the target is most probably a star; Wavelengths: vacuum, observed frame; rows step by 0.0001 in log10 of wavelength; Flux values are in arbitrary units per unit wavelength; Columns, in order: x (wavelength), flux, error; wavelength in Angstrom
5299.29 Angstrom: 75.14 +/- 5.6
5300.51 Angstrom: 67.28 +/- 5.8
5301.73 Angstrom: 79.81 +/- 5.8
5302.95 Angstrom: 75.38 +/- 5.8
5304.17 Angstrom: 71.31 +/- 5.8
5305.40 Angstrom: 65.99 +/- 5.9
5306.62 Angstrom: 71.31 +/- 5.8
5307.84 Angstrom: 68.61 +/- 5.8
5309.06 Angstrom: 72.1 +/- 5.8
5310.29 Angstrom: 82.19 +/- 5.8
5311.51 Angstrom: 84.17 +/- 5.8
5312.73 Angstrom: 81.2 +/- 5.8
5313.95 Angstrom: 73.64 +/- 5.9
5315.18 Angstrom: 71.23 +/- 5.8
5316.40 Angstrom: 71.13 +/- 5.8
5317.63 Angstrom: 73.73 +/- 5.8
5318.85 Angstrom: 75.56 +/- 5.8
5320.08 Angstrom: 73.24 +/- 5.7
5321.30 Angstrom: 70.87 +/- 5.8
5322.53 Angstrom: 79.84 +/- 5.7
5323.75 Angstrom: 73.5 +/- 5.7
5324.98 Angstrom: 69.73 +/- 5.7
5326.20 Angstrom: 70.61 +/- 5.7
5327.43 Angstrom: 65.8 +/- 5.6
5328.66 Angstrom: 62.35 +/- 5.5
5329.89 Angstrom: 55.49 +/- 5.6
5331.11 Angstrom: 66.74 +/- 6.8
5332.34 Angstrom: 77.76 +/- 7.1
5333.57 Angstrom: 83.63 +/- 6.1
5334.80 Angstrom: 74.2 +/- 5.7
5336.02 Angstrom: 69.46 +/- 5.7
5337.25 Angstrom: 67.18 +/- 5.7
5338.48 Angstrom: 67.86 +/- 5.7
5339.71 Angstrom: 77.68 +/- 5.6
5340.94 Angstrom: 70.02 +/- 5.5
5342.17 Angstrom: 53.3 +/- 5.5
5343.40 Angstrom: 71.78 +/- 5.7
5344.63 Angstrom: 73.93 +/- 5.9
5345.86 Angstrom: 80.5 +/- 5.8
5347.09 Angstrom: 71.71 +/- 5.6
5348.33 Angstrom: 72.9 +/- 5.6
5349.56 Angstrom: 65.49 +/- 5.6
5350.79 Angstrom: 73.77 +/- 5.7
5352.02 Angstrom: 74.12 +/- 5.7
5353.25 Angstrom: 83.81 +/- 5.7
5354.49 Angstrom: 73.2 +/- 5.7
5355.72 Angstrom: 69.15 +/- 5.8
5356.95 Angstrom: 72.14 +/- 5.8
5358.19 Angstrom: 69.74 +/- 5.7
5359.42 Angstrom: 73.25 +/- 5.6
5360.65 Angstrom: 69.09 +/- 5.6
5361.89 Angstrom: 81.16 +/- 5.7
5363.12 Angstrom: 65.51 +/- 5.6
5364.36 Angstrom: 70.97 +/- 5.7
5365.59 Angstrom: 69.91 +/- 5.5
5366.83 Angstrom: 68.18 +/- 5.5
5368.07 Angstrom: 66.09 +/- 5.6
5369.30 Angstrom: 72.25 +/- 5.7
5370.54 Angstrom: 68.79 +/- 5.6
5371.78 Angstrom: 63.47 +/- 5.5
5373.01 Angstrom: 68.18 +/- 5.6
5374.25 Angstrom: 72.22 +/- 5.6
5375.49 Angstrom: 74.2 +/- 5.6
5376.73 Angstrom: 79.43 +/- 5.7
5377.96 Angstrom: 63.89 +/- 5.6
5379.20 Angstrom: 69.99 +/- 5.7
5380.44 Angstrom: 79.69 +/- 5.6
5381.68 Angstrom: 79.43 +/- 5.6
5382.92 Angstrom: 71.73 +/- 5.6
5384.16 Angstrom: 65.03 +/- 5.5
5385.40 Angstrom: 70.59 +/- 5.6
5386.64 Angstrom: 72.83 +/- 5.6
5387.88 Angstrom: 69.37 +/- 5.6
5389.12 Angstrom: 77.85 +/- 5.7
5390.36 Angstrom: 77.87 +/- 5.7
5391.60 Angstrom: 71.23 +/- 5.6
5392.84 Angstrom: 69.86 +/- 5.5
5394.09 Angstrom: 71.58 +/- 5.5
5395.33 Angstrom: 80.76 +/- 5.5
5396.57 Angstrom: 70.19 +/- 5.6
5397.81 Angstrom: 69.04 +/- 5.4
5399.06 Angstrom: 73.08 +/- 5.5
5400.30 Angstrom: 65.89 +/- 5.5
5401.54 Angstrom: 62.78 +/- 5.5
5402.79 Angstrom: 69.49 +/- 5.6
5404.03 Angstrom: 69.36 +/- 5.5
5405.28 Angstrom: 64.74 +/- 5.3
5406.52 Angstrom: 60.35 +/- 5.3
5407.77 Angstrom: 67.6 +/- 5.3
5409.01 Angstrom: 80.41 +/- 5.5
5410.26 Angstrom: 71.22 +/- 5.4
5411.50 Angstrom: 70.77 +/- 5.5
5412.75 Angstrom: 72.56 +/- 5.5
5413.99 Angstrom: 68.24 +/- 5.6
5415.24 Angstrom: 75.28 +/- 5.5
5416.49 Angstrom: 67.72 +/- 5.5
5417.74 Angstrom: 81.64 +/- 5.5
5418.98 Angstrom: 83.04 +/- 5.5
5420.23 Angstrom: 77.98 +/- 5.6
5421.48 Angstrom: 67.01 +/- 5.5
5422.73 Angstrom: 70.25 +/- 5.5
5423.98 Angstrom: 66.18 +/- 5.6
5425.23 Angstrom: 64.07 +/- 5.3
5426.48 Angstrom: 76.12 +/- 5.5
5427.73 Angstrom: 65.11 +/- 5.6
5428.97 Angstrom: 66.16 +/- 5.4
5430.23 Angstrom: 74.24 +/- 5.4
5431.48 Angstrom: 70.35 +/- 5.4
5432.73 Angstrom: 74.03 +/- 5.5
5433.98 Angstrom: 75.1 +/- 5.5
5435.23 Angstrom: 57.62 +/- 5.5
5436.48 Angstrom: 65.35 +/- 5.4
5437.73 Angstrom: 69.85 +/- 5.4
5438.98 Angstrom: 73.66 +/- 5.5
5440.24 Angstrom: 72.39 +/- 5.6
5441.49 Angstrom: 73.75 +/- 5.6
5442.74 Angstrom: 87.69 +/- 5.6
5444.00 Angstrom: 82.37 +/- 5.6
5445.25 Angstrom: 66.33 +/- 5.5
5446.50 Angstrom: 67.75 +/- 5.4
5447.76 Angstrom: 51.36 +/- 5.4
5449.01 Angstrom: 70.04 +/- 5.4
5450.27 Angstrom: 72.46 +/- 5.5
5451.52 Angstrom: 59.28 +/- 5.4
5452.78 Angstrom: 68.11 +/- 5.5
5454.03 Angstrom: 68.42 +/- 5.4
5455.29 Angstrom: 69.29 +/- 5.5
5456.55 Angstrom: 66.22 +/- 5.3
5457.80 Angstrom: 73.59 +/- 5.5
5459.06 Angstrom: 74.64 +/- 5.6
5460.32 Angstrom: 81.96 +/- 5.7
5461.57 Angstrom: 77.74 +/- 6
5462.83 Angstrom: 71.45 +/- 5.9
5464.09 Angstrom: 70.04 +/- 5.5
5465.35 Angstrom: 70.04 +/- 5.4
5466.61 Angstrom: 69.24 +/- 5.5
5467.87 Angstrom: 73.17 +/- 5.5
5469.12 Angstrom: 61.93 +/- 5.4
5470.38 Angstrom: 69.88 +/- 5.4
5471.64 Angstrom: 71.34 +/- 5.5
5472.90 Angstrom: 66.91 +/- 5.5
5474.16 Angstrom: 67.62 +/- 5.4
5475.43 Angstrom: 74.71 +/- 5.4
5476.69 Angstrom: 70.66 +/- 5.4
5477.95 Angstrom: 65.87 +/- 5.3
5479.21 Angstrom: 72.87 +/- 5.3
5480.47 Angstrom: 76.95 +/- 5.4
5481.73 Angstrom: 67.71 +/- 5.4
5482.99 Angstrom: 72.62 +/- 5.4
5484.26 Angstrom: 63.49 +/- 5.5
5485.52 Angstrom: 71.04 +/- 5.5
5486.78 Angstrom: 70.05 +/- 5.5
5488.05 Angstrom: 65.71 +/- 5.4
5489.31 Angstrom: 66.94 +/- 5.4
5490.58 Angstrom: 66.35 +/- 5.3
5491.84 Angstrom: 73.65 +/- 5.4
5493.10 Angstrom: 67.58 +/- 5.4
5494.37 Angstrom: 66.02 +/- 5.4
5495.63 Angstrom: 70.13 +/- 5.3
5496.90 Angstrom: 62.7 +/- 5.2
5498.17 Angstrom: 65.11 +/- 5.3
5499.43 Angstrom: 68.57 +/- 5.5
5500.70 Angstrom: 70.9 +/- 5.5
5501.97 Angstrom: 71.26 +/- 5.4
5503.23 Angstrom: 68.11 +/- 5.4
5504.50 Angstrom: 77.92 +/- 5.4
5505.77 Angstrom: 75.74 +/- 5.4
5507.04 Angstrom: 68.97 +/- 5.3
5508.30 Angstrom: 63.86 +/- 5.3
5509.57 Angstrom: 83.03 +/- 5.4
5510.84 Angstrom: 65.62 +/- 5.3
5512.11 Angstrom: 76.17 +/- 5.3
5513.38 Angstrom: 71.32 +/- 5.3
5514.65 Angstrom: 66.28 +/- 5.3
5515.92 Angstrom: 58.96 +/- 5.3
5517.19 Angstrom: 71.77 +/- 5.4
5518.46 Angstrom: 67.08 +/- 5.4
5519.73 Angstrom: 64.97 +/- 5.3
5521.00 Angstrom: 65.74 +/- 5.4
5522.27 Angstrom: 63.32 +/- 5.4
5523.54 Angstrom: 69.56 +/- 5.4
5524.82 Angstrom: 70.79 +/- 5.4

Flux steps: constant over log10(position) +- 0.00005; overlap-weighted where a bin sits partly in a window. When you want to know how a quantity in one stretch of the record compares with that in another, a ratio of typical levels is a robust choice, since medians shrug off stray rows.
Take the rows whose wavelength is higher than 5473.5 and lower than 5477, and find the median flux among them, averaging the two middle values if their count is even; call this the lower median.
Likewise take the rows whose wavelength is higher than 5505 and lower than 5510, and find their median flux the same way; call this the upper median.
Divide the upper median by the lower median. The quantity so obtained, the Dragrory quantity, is 1.02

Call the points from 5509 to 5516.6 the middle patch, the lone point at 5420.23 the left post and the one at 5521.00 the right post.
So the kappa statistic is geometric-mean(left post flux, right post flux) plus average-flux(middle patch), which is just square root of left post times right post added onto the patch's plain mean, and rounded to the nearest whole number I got 142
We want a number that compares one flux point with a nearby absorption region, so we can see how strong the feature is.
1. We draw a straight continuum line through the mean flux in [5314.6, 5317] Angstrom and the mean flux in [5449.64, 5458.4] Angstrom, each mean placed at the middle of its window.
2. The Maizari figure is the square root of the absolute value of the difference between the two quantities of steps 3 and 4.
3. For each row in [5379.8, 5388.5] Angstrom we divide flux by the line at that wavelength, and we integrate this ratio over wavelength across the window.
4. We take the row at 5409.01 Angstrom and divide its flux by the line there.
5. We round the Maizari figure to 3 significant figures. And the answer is 2.81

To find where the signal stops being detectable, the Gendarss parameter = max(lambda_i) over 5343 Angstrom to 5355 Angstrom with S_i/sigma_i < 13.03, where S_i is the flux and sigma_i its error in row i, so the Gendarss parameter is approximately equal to 5354.49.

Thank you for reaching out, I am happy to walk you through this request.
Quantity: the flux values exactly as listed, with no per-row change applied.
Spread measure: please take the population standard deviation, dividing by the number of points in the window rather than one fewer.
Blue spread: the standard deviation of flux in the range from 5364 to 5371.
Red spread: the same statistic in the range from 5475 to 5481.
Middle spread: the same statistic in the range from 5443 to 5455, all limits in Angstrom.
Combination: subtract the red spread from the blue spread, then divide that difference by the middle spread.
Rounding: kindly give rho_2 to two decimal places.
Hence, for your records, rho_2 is -0.22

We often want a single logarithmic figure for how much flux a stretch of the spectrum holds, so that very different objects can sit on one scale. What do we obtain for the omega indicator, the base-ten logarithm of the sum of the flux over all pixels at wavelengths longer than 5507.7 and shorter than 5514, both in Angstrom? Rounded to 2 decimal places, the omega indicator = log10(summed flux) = 2.56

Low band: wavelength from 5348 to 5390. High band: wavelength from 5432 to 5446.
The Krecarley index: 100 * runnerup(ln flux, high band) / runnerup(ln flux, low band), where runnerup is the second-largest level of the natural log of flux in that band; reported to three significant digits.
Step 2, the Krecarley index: 100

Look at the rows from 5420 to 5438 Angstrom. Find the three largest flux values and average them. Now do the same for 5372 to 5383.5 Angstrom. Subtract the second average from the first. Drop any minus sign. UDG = 3.1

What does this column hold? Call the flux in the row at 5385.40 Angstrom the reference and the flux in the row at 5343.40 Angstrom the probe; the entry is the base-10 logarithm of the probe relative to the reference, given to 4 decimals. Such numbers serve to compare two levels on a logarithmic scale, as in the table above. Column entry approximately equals 0.0073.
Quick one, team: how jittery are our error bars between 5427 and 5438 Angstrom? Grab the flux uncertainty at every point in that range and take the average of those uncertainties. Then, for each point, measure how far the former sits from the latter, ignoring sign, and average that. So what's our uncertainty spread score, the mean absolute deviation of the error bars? 0.062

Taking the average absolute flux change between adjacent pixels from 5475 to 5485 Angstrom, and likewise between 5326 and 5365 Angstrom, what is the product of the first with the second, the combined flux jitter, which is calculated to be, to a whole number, 43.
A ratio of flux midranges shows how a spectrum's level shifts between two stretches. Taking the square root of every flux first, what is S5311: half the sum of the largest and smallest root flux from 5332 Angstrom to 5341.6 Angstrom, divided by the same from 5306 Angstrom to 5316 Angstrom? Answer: 0.99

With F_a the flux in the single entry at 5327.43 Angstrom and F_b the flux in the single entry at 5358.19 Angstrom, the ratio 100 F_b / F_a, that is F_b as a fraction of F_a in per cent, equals 106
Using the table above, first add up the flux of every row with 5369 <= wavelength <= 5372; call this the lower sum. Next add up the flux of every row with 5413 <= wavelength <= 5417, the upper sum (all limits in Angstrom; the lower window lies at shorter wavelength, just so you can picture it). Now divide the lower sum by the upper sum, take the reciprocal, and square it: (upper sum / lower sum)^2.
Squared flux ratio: 1.07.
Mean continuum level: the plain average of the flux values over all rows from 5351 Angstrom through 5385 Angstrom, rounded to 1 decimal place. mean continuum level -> 71.7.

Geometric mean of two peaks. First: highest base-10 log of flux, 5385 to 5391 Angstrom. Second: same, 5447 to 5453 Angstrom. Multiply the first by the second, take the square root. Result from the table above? 1.88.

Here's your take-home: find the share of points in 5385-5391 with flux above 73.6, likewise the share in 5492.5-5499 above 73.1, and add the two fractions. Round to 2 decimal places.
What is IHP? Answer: 0.40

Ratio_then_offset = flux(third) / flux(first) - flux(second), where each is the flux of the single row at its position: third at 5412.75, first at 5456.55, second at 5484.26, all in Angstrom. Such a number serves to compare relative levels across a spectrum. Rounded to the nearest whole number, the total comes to -62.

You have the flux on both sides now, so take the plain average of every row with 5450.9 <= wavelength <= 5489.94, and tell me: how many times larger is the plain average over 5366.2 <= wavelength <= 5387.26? 1.01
